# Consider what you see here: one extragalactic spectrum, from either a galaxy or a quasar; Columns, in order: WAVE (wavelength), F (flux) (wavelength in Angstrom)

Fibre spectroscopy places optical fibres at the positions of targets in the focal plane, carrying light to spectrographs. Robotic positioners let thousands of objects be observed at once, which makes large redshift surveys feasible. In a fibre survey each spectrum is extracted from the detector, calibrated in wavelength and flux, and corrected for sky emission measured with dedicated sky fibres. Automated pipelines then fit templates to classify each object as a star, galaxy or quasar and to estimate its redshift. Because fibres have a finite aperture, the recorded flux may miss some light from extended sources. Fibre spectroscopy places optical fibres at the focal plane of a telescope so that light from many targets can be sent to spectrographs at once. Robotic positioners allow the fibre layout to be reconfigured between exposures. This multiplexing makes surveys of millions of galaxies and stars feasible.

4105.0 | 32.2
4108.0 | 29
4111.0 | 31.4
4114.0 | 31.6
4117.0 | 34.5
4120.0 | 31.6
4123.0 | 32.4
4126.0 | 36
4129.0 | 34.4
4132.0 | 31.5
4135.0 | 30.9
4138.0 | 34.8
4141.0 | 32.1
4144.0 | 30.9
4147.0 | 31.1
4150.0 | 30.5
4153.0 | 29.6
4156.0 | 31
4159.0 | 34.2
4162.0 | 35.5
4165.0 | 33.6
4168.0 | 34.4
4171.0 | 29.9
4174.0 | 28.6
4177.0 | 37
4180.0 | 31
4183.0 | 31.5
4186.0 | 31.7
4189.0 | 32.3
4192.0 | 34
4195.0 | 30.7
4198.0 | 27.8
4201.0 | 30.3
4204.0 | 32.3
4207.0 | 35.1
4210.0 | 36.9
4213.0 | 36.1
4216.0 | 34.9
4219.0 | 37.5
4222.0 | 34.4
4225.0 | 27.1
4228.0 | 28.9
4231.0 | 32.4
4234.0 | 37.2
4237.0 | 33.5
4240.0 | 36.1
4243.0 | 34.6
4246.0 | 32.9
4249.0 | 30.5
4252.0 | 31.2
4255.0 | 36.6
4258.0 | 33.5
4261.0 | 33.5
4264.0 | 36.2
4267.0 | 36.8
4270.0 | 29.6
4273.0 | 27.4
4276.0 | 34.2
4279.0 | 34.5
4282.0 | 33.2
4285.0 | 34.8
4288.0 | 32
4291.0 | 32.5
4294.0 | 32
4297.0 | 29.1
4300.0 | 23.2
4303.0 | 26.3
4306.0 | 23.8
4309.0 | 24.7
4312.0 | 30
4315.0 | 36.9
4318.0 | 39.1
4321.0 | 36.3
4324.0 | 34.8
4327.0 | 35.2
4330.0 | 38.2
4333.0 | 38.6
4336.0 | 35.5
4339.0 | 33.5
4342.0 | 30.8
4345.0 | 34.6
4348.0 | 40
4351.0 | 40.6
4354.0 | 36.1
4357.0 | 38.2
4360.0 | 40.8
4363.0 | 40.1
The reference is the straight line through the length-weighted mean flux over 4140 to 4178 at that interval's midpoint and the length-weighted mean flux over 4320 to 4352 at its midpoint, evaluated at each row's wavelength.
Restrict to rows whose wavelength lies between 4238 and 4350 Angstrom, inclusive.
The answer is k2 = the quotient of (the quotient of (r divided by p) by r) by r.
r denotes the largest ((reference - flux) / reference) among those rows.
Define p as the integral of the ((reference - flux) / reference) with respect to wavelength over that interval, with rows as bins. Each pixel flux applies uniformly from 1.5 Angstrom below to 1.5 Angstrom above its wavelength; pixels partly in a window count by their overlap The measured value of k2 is 0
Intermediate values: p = 6.6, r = 0.343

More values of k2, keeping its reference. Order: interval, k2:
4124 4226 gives -9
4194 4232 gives 7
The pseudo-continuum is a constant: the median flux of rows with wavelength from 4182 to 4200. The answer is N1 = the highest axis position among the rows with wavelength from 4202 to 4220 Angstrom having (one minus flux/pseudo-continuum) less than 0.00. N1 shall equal 4219.0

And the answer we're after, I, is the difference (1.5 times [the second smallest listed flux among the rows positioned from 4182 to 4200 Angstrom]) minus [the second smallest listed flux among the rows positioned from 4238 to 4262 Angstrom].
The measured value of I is 15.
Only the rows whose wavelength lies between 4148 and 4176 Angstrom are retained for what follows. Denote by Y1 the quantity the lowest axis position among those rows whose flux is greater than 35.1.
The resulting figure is 4162.0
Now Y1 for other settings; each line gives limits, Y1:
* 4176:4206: 4177.0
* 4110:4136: 4126.0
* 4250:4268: 4255.0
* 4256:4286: 4264.0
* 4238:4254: 4240.0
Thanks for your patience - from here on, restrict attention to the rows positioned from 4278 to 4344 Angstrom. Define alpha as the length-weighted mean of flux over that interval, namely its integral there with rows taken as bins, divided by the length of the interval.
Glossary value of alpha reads 32.5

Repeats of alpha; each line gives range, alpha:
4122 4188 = 32.4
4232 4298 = 33.3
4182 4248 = 33.1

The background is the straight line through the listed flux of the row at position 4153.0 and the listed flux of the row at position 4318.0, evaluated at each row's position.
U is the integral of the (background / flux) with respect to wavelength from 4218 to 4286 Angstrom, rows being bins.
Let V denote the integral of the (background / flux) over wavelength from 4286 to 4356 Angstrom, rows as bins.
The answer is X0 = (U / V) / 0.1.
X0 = 9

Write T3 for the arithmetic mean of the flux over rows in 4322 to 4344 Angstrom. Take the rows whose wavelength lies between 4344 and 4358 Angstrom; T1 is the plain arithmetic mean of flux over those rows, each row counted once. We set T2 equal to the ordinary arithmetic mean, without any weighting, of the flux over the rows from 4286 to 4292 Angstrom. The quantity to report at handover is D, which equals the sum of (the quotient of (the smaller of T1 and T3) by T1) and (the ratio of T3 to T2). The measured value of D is 2.02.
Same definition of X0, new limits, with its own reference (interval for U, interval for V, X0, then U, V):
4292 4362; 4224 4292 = 11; 84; 74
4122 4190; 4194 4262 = 9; 63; 70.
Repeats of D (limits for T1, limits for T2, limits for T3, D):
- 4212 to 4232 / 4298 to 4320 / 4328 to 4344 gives 2.21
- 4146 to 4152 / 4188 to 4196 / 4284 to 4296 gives 2.02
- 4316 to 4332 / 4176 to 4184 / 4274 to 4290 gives 1.94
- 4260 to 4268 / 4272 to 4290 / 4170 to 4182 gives 1.86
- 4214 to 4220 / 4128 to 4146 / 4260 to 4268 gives 2.08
